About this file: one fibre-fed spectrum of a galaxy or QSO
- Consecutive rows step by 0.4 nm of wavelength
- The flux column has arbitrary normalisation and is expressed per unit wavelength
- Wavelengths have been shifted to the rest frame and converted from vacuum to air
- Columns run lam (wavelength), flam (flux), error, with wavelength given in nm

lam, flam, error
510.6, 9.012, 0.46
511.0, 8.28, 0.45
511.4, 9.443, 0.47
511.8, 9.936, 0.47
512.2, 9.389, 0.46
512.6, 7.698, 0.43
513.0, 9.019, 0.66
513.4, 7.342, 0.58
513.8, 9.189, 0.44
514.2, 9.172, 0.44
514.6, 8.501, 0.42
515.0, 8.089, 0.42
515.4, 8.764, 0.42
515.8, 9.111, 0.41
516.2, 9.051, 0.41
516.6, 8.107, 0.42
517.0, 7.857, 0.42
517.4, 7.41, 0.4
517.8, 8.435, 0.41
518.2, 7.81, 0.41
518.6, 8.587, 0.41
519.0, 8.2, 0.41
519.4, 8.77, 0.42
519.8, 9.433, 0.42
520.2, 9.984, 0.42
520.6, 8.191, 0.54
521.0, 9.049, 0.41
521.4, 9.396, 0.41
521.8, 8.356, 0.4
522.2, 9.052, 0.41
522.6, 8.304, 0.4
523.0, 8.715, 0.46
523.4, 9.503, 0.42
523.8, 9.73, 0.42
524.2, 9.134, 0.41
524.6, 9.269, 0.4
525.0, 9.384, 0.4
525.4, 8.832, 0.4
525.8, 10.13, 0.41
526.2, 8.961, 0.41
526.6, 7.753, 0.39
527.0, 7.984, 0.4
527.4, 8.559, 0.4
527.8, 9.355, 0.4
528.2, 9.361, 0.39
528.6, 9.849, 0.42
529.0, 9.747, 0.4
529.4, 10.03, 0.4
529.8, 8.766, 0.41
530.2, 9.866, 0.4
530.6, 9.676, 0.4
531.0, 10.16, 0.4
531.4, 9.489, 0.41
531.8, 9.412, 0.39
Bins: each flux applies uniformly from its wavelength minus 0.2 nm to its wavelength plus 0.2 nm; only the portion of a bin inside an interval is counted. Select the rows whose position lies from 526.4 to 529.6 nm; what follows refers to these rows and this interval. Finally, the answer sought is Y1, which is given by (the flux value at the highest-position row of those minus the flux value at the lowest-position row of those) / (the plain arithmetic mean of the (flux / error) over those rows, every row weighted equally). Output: 0.100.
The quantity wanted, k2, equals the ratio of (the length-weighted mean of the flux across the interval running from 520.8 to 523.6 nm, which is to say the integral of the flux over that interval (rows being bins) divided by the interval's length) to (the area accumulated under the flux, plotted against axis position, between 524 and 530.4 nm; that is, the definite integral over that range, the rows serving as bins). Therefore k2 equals 0.15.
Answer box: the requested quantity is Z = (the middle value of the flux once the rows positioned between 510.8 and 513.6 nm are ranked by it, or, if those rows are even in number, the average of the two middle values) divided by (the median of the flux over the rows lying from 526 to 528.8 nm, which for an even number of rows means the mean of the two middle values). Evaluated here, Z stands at 1.01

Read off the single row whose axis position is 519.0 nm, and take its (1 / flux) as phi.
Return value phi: 0.122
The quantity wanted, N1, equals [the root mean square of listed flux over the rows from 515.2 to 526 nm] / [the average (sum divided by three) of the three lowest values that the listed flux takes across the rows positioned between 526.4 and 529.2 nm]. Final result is 1.09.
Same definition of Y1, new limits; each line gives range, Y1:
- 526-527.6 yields -0.019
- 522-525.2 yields 0.015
